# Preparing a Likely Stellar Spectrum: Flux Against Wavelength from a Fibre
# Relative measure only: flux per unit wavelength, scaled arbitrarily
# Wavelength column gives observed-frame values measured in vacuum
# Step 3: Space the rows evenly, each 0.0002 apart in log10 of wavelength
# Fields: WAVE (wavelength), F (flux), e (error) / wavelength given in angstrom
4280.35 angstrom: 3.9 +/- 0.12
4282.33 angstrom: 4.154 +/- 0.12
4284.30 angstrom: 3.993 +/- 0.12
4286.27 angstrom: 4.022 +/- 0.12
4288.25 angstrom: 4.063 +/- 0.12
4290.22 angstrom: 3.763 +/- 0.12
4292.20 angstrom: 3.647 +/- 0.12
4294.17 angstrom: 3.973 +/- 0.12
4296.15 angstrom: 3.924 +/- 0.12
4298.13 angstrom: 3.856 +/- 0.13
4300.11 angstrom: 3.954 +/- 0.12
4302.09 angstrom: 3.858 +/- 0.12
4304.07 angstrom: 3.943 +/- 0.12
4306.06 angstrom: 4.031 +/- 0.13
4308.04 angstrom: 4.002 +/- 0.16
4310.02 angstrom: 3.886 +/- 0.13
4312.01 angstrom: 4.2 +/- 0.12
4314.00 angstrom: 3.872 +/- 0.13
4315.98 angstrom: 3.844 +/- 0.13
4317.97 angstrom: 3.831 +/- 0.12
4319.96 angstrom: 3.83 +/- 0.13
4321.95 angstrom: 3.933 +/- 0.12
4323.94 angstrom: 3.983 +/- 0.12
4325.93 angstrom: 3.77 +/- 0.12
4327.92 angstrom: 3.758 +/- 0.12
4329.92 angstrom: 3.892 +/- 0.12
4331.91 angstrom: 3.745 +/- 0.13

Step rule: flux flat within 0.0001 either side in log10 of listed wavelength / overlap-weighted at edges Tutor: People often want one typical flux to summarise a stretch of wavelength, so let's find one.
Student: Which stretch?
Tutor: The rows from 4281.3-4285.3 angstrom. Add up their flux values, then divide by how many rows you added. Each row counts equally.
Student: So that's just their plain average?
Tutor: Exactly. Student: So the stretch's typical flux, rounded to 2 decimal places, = 4.07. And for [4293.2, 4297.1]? 3.95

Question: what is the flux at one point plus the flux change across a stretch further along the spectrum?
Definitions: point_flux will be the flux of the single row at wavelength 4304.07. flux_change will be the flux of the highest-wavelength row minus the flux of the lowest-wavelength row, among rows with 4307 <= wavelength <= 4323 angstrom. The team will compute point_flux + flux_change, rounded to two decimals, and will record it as 3.87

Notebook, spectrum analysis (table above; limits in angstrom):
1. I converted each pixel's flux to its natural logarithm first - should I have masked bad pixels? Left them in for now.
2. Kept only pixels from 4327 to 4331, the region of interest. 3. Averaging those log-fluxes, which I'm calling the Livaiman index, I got 1.34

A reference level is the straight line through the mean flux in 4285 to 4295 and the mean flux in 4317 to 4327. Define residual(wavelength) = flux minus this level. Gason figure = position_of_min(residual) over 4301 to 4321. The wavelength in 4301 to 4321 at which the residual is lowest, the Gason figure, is 4317.97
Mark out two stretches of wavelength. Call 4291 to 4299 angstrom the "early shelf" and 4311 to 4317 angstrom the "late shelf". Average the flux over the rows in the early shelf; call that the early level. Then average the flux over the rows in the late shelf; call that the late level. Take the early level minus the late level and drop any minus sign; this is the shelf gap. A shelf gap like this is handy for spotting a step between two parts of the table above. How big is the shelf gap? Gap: 0.12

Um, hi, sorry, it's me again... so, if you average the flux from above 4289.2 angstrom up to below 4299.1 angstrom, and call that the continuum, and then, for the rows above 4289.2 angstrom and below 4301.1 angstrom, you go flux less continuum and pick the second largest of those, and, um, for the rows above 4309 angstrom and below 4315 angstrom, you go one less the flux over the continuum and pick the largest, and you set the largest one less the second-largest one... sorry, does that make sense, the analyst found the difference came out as -0.13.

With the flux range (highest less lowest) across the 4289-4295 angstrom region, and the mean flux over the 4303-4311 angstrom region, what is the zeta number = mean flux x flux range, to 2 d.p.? 1.29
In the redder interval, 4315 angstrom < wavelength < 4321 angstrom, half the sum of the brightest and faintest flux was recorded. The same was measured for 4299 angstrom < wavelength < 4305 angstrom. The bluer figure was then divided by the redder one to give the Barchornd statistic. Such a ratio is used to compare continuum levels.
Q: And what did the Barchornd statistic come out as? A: 1.018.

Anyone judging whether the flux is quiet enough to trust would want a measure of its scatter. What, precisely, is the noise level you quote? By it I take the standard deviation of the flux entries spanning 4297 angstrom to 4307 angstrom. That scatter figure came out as 0.07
